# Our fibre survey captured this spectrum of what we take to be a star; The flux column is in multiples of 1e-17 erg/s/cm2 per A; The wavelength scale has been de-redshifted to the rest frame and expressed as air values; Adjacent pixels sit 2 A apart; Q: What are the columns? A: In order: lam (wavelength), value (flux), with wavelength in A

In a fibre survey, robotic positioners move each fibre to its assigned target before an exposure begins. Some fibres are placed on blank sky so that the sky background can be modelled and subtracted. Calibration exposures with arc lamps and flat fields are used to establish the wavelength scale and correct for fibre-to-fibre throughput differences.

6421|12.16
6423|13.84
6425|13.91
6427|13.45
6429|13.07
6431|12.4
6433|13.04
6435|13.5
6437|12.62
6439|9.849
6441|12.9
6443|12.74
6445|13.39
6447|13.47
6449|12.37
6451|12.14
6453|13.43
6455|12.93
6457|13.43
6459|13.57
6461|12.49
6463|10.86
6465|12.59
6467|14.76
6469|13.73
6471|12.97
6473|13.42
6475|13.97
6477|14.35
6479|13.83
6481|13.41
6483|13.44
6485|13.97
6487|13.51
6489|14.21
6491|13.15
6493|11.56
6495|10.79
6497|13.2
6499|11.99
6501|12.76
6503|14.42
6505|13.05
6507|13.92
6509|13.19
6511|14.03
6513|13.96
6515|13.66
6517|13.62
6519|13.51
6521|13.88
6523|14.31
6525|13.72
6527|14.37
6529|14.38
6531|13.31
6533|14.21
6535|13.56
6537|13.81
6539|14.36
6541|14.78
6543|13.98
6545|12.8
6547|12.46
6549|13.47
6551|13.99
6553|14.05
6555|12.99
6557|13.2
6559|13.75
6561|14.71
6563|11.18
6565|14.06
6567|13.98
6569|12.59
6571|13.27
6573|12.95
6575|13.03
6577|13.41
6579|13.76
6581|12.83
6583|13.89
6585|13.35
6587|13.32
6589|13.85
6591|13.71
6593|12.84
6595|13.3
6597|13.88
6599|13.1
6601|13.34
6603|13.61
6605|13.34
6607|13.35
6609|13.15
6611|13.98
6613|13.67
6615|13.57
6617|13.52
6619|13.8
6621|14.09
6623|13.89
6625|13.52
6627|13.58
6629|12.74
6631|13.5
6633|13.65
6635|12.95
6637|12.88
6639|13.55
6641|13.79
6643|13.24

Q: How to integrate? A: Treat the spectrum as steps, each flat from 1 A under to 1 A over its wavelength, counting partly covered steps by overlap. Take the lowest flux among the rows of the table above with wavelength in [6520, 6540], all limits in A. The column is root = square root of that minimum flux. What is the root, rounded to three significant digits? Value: 3.65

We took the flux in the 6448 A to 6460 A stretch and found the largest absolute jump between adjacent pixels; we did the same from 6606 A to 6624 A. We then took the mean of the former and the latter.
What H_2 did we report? 1.06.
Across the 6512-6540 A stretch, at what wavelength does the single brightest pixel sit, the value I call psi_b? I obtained 6529 A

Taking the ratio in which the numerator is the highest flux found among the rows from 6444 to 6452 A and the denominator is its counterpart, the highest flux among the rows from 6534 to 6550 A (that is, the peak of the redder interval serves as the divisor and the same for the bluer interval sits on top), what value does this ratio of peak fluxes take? 0.91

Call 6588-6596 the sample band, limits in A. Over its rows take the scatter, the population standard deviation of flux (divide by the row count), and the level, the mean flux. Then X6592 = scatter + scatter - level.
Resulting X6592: -12.6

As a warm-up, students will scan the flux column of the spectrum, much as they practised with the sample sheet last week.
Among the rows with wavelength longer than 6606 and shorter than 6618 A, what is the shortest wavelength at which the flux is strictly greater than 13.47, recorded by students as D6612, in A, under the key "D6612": 6611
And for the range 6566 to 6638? 6567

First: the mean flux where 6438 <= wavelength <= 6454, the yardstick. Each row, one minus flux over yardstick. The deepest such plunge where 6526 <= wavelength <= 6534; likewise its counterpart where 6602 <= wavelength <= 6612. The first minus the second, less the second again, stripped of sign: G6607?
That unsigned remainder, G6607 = 0.036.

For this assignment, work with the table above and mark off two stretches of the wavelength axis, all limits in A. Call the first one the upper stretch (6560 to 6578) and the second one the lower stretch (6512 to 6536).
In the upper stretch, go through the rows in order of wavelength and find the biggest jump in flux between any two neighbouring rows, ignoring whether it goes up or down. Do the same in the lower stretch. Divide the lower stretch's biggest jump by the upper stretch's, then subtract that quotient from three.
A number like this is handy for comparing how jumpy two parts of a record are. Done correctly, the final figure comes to 2.7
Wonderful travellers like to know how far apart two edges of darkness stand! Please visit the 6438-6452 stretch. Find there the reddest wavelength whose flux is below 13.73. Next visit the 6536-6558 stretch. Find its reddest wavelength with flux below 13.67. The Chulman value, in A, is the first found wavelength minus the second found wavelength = -106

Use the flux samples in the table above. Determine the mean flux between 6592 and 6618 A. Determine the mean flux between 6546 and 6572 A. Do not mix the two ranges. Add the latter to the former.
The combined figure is 26.8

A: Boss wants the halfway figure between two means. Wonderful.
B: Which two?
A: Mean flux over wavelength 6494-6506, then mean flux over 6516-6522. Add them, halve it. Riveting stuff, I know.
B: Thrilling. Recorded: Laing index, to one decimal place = 13.2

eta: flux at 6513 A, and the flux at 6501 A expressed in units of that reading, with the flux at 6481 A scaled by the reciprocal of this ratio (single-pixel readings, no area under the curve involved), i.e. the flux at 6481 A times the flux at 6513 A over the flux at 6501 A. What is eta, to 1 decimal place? 14.7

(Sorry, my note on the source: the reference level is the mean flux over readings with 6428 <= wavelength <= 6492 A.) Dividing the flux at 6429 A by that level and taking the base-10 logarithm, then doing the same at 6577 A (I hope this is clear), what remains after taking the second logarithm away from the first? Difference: -0.011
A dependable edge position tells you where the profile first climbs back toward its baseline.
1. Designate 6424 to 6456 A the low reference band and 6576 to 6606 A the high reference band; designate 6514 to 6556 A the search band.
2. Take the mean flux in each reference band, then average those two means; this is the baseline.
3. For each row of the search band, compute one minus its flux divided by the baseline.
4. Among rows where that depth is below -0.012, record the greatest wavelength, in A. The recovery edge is 6553 A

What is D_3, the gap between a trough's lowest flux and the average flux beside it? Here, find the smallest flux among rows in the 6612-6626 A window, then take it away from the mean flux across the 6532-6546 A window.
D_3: 0.4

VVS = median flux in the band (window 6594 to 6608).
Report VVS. 13.34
